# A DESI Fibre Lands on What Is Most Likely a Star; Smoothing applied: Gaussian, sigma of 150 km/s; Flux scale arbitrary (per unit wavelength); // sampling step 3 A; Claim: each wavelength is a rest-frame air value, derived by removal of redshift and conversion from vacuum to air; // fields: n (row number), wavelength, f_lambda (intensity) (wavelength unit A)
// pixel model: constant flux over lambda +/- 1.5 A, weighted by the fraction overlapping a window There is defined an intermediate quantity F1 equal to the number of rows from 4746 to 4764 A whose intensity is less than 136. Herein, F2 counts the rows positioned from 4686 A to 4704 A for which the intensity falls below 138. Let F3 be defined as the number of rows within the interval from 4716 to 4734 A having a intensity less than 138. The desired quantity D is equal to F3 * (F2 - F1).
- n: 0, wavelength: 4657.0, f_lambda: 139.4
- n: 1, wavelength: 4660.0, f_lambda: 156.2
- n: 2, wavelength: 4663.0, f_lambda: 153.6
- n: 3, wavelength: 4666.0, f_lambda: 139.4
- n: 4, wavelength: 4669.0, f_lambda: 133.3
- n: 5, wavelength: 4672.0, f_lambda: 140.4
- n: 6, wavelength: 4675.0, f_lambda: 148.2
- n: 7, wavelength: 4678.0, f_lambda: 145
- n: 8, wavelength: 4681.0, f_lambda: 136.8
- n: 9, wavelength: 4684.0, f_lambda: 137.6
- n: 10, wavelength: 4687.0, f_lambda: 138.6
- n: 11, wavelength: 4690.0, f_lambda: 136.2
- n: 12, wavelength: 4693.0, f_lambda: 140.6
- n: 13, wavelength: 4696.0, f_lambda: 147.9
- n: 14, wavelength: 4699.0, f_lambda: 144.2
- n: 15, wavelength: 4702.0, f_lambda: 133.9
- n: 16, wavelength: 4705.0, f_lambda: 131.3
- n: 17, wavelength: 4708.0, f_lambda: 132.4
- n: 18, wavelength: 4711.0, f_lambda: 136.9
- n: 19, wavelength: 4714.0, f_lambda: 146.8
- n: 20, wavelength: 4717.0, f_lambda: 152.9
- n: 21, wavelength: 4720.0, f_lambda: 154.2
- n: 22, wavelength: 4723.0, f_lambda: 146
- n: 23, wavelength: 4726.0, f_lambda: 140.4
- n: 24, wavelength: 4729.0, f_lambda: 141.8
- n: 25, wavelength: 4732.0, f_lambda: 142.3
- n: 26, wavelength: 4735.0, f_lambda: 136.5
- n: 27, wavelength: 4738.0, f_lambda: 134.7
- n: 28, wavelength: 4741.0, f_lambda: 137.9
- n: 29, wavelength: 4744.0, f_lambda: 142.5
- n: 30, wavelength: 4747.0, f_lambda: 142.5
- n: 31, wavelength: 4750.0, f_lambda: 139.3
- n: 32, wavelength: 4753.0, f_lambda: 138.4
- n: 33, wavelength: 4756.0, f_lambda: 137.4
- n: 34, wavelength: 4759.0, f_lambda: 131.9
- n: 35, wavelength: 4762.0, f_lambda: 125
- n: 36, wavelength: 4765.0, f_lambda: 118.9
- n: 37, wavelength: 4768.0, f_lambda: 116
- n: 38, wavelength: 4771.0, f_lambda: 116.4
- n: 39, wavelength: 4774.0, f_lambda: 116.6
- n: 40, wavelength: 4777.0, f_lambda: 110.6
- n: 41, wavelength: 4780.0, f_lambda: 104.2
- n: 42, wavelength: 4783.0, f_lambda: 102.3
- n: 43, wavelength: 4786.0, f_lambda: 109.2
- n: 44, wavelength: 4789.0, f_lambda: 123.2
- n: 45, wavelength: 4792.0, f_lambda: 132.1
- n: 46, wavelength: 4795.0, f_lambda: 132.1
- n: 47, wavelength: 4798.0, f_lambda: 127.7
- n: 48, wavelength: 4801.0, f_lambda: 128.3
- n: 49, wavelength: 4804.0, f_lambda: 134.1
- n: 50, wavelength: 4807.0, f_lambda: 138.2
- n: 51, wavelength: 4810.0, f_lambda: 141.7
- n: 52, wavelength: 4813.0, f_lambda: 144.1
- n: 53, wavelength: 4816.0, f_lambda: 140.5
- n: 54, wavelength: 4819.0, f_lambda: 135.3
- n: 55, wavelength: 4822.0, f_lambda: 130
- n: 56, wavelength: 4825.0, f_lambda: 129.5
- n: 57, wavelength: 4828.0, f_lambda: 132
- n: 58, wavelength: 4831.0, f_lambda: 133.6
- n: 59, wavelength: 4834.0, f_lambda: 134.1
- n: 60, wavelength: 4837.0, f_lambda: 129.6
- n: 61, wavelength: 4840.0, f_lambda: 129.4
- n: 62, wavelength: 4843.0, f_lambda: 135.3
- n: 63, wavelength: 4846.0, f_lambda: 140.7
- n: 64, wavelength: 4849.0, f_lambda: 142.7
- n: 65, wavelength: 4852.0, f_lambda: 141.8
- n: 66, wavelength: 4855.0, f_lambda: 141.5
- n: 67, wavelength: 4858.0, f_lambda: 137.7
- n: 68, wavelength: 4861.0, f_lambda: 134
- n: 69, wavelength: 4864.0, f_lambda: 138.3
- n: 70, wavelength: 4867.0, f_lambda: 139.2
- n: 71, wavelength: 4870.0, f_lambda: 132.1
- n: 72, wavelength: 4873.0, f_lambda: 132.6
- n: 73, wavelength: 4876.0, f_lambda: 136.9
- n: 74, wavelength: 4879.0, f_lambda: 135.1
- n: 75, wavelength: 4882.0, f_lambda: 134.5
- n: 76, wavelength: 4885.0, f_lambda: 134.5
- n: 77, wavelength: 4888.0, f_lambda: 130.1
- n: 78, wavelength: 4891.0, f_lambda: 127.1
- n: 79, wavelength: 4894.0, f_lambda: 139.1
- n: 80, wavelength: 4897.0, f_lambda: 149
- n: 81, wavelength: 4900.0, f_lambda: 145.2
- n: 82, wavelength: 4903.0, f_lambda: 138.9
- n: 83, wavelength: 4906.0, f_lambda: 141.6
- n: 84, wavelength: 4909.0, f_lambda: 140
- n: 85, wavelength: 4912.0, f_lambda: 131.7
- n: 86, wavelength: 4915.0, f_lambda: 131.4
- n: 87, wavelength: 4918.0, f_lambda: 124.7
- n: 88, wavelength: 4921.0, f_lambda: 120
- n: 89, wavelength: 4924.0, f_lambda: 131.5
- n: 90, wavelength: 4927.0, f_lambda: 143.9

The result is 0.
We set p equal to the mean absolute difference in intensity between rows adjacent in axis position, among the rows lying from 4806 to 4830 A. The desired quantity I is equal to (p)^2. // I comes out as 10.8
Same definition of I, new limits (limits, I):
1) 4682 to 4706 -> 20.5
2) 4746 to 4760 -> 7.0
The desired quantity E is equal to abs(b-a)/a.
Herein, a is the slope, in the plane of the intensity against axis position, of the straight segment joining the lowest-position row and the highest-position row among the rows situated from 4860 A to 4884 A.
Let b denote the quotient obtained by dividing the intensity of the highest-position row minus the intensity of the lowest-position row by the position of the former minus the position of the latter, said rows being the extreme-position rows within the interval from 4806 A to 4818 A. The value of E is 9.7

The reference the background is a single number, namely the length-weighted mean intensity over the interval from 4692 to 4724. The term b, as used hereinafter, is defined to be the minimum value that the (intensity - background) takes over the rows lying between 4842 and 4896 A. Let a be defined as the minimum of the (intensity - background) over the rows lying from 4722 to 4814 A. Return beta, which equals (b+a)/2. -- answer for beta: -28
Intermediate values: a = -40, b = -15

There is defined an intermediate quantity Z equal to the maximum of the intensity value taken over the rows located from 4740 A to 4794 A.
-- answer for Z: 142.5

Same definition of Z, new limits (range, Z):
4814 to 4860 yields 142.7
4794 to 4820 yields 144.1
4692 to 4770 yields 154.2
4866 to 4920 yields 149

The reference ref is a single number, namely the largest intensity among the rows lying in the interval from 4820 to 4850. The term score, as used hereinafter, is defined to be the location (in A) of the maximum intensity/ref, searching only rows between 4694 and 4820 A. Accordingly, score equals 4720.0 A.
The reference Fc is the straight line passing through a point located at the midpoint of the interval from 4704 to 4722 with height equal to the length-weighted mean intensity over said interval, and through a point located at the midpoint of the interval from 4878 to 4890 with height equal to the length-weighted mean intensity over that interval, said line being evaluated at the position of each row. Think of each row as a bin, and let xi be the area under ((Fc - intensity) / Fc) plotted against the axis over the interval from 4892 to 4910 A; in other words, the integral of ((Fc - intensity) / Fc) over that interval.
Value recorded -1.3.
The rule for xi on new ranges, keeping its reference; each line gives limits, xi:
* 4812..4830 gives 0.2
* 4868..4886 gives -0.1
